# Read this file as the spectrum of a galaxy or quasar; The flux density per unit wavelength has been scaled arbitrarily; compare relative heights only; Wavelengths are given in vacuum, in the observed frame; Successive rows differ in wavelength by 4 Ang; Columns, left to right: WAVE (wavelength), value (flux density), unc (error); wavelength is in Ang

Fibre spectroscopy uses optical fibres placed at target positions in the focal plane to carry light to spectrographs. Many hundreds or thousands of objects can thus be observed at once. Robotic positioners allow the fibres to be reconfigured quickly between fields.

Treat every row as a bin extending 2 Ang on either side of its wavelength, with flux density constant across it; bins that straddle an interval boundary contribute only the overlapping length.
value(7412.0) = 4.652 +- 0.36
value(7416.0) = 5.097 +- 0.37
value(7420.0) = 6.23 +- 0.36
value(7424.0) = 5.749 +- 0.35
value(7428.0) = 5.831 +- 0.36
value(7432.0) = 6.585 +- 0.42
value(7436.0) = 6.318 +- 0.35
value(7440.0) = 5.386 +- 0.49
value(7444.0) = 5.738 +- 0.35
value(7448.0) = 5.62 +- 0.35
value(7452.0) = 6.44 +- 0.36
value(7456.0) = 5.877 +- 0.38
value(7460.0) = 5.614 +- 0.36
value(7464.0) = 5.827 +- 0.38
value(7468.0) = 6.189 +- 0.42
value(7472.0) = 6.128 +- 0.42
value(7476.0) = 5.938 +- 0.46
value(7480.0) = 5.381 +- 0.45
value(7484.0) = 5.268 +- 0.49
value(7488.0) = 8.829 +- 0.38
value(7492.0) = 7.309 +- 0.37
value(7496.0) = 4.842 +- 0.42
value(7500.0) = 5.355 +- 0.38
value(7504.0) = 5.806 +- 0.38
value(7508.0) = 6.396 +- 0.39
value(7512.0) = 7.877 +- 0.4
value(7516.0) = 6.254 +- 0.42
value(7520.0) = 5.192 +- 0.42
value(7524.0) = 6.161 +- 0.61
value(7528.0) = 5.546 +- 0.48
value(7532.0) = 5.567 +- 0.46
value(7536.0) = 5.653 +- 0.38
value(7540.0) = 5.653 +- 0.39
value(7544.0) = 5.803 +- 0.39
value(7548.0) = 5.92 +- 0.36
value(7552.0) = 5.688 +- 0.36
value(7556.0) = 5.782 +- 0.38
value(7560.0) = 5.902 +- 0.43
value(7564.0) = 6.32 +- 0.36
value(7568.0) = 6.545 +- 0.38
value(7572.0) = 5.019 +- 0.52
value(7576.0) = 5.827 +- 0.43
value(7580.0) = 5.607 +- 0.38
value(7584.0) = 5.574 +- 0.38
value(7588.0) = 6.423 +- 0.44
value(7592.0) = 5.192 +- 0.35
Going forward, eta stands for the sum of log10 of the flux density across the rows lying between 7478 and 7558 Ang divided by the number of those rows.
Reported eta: 0.775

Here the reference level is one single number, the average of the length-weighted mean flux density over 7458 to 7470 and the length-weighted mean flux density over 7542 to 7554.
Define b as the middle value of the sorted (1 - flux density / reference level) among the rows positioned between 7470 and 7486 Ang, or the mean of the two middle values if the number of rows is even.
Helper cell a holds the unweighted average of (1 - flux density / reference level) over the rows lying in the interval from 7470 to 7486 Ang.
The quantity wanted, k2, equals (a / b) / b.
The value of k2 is 29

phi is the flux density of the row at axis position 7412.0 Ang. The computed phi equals 4.652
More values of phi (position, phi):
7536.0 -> 5.653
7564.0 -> 6.32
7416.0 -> 5.097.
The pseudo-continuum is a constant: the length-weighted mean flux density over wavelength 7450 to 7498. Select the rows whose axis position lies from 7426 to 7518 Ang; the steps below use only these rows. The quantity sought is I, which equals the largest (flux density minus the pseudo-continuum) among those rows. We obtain 2.7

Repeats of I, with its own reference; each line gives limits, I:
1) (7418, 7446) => 0.4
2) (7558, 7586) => 0.4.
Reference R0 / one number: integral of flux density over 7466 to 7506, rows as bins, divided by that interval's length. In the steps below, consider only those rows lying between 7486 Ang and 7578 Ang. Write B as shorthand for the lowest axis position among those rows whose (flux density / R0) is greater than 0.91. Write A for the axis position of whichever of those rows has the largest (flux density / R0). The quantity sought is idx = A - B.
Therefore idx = 0 Ang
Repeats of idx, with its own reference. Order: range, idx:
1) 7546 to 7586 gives 20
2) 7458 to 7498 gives 28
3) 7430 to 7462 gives 0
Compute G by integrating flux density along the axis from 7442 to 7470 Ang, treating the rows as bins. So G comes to 165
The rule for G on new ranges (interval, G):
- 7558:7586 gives 163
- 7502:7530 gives 173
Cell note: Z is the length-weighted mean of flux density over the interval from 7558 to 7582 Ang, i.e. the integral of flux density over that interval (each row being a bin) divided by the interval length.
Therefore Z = 5.87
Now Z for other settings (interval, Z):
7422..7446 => 5.93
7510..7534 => 6.10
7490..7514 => 6.26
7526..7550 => 5.69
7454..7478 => 5.93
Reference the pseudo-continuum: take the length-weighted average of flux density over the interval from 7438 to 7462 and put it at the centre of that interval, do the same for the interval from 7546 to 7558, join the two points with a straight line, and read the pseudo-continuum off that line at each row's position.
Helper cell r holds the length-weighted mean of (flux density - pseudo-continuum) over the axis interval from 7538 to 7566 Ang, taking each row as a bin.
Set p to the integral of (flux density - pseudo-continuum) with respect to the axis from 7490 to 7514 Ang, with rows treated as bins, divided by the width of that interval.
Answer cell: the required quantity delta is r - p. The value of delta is -0.41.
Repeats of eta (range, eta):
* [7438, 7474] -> 0.768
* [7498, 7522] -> 0.784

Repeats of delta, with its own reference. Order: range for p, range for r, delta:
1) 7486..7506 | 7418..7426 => -0.43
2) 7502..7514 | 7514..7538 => -0.97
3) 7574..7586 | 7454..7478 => 0.28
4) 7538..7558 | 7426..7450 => 0.16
